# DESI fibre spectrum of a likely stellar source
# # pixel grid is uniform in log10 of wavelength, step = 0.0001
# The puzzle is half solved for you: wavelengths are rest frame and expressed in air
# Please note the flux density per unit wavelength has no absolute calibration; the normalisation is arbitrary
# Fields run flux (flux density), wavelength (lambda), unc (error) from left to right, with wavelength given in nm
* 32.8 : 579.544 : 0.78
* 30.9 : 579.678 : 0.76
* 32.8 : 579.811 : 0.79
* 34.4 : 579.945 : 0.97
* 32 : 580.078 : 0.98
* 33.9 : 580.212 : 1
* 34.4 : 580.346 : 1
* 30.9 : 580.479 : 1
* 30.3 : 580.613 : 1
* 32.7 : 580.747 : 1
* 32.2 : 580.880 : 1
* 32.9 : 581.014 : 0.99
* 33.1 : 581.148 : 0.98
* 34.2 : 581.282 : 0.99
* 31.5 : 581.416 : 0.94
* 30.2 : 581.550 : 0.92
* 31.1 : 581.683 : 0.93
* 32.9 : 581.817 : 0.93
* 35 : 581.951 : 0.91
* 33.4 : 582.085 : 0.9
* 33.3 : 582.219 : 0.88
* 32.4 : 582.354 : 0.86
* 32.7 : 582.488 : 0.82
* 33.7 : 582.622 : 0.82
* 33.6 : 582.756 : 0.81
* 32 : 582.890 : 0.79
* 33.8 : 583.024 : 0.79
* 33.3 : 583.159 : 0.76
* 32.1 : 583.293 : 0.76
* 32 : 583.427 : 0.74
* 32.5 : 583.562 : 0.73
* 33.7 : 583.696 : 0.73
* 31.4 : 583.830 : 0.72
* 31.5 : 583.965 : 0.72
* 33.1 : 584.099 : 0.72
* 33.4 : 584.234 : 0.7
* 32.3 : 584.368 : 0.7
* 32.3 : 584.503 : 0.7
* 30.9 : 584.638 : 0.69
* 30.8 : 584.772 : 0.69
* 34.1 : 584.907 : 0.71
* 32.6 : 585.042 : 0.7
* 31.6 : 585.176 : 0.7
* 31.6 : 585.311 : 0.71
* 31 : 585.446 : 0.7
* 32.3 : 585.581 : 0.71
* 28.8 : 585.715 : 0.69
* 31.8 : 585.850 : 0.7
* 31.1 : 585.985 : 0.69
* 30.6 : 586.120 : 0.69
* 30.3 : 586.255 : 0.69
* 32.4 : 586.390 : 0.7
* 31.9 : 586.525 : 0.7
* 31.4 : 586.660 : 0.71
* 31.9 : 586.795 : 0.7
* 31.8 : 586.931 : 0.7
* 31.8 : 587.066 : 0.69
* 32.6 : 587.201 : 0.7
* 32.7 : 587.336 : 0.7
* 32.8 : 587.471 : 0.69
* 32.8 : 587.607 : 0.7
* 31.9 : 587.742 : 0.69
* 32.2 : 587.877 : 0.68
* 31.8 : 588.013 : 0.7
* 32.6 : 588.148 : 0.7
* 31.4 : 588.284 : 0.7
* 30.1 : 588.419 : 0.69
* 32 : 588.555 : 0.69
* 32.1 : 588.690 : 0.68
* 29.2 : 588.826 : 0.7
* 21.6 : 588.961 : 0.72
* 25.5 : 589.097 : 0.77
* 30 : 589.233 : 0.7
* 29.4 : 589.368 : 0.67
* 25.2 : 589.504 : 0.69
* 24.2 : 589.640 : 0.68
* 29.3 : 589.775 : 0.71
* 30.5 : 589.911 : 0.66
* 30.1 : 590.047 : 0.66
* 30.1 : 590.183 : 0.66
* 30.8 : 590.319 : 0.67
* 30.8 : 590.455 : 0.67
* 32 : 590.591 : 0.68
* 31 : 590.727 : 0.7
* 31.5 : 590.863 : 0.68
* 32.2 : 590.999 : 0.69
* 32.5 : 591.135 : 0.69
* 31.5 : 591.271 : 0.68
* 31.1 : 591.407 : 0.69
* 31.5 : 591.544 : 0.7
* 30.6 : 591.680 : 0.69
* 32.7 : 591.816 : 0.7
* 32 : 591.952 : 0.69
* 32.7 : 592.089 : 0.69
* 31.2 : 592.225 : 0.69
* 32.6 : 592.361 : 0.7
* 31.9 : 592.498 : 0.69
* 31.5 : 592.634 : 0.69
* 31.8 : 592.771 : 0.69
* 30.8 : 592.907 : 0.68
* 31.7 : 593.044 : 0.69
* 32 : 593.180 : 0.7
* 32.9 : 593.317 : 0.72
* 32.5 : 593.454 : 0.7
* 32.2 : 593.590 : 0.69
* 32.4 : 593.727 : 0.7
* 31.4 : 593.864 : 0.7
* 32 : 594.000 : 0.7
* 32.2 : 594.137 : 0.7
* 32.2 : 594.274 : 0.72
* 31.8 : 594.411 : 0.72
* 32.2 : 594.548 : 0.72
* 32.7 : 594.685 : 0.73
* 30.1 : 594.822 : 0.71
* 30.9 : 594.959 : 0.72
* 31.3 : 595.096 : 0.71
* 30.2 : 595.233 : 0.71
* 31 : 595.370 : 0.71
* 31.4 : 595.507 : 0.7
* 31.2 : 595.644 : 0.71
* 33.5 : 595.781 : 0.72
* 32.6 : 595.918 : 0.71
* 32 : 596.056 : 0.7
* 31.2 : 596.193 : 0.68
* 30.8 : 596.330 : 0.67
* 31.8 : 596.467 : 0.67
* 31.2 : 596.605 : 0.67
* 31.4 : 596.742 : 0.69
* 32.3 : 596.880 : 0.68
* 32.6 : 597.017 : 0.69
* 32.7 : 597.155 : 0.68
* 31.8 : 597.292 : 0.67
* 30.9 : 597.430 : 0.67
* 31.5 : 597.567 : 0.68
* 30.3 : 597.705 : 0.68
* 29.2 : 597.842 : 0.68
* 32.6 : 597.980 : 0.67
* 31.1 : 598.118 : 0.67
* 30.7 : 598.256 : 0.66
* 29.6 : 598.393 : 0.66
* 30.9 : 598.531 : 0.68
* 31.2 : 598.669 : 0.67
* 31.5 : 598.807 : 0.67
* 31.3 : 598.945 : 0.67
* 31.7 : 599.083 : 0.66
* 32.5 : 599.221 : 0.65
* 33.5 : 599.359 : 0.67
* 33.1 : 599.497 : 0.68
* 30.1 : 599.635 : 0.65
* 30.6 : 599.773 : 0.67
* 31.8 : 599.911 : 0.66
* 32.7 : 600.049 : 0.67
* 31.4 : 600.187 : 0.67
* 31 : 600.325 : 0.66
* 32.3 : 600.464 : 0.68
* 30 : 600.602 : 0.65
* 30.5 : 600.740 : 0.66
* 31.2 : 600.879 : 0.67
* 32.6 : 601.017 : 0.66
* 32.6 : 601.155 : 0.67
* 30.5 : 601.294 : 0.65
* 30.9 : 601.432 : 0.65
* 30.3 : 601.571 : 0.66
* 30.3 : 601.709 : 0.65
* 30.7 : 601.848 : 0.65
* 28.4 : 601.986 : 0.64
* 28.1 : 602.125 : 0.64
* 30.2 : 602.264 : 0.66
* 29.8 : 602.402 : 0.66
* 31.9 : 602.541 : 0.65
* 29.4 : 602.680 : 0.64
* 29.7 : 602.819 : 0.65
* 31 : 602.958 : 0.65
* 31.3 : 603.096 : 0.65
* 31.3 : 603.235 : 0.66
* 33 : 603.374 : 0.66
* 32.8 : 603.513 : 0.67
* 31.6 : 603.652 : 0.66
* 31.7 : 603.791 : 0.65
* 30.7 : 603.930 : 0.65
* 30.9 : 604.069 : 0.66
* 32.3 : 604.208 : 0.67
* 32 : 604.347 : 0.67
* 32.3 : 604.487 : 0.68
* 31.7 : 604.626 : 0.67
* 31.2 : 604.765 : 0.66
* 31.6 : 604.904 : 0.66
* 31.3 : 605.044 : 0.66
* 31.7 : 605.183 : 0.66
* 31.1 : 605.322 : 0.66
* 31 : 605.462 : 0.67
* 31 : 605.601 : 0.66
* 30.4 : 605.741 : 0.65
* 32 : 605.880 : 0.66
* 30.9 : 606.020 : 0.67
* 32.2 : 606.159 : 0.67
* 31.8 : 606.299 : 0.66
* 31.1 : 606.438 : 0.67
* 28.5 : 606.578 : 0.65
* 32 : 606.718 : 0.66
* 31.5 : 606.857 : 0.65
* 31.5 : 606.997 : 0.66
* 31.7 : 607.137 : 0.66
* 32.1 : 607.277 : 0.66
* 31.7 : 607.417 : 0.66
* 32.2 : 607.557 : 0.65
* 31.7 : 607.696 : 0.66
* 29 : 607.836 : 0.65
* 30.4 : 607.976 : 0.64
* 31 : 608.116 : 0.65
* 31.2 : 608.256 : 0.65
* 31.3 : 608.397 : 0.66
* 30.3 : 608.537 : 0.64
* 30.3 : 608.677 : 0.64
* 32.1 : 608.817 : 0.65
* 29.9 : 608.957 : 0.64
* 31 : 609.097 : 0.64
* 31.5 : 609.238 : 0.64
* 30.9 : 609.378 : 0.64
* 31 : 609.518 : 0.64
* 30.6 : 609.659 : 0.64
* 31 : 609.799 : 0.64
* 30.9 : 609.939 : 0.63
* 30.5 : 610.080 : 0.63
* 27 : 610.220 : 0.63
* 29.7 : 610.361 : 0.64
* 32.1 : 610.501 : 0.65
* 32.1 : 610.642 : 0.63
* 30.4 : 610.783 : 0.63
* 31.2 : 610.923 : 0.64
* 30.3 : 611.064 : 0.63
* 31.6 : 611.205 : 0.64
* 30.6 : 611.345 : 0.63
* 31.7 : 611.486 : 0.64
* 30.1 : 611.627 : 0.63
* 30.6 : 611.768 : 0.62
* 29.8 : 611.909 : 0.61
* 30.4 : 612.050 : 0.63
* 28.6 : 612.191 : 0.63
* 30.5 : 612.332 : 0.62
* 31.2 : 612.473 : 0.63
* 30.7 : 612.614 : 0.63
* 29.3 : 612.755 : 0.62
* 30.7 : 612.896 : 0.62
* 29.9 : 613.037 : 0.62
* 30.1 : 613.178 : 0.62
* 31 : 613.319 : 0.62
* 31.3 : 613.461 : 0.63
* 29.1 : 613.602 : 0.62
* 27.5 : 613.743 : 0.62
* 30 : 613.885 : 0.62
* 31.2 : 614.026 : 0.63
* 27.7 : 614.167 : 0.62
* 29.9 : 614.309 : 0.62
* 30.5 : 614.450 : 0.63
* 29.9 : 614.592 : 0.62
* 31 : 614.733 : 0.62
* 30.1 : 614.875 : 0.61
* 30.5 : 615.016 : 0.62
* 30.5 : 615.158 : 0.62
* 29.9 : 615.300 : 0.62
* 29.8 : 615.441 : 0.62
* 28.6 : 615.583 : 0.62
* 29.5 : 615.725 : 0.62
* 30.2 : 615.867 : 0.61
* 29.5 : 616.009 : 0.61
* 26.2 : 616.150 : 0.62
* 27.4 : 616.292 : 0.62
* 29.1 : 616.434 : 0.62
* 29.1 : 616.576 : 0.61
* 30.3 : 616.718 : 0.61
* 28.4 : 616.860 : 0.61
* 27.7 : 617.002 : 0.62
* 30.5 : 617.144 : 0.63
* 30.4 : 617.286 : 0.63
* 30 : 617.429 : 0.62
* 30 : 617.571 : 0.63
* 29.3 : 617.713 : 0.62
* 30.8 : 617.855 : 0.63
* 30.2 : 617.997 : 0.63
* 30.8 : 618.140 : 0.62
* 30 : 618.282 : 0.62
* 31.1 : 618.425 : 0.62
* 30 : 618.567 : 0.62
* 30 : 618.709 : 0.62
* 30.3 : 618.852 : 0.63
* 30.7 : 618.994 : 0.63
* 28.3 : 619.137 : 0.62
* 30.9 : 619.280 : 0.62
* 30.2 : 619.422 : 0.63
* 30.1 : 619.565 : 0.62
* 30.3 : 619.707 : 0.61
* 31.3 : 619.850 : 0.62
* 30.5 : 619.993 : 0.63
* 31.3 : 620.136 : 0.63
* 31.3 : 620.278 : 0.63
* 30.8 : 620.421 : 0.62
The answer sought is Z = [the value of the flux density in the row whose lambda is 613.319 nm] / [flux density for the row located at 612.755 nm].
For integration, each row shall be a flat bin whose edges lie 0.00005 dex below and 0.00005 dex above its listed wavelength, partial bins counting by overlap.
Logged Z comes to 1.06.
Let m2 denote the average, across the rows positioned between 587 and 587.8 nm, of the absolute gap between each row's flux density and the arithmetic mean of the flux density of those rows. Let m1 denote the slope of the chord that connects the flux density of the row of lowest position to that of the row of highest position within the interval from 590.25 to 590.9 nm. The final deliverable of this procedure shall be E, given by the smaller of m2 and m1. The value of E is 0.4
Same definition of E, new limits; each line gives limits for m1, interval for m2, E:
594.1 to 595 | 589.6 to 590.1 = -1.6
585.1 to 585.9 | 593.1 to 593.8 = 0.2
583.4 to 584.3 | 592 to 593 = 0.5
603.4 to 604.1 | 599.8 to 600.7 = -3.4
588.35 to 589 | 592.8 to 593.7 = -15.7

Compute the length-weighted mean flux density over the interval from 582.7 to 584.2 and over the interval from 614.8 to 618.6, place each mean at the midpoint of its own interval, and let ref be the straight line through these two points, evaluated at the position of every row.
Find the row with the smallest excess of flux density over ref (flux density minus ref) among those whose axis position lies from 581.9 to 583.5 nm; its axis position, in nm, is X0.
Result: 582.890 nm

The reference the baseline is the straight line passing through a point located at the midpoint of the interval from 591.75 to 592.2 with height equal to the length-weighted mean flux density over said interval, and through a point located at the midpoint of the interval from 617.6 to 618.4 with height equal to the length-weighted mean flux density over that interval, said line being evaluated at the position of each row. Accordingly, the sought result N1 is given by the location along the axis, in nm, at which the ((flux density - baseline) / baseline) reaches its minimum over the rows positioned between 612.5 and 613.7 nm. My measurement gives 613.602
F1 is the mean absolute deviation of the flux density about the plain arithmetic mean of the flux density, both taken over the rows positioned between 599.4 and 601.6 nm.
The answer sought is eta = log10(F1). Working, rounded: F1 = 0.88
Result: -0.05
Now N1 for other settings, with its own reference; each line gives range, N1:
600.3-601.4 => 600.602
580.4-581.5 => 580.613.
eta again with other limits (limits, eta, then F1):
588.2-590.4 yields 0.37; 2.36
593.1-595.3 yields -0.19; 0.65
